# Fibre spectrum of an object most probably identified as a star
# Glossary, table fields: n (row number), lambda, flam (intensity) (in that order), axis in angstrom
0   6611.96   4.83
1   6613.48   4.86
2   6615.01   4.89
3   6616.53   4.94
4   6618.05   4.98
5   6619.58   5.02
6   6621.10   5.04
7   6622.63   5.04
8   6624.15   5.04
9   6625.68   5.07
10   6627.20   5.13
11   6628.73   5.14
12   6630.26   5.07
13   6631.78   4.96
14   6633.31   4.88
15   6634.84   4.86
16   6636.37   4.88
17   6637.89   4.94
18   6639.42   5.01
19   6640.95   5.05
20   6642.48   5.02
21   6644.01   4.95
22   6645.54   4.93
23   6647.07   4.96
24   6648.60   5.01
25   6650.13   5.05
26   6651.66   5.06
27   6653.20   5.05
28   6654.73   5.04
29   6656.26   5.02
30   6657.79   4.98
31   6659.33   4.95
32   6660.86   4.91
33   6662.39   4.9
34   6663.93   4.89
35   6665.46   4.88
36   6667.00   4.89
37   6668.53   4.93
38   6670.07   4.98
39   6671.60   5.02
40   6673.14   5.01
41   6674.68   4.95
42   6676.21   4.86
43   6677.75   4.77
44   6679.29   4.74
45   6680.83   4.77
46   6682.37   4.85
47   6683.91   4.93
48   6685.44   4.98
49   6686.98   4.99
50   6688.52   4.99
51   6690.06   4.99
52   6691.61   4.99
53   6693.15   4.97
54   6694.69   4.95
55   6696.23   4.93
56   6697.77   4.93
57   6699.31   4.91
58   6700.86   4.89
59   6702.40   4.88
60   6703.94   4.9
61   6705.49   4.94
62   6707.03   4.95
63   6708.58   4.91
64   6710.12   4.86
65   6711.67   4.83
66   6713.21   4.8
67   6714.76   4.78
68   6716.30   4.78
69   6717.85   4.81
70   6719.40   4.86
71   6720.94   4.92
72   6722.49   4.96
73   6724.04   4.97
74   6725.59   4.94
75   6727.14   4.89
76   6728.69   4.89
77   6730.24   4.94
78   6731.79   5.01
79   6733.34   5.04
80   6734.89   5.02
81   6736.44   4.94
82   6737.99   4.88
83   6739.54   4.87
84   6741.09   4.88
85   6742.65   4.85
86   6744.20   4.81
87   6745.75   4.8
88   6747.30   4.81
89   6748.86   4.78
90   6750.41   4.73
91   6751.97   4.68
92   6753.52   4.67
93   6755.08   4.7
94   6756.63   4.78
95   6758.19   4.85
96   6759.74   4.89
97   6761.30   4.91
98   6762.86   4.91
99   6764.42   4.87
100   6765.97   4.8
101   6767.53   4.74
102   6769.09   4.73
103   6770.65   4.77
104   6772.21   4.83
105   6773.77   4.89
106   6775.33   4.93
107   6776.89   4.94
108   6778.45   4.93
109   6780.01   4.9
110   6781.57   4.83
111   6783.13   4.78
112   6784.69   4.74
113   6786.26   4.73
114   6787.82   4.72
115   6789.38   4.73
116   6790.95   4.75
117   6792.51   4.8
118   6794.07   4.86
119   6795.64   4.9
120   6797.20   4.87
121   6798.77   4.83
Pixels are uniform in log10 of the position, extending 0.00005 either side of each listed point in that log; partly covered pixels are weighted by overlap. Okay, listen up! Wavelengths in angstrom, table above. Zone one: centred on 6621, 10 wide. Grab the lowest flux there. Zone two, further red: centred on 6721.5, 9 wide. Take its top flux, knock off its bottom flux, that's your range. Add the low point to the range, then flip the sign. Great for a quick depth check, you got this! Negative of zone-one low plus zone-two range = -5.10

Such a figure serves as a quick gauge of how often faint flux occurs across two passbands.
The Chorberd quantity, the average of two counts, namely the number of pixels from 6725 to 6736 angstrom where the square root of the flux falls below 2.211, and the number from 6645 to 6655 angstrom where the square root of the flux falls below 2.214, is 0.00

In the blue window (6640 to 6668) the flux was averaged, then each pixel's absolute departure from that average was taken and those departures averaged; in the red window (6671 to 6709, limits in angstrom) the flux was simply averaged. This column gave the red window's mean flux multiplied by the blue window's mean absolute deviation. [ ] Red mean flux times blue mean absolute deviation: 0.28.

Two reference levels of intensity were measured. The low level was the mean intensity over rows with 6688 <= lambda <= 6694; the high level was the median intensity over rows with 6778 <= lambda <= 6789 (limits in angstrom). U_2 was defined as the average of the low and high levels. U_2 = 4.88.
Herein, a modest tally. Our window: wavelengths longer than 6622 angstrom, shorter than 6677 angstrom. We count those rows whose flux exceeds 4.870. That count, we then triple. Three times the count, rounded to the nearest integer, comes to 102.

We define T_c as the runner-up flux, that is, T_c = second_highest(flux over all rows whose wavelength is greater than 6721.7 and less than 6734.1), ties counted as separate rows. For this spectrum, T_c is 5.01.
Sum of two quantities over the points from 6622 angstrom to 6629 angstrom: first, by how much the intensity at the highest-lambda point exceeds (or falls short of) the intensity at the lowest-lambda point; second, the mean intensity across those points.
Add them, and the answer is 5.18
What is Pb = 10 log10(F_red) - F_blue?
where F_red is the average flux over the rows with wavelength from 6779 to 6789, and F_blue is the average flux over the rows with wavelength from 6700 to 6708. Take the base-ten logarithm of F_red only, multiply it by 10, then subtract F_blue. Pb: 1.89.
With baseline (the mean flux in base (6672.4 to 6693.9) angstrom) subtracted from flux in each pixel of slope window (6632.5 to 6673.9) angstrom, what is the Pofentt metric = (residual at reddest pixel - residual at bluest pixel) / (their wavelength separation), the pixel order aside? 0.003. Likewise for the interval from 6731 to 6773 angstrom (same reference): -0.004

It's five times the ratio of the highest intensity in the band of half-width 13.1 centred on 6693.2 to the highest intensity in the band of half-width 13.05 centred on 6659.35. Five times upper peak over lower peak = 4.93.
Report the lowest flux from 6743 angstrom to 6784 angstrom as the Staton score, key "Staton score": 4.67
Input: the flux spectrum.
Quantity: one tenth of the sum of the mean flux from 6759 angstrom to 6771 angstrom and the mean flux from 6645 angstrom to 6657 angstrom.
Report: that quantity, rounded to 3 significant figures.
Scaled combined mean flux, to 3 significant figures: 0.984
